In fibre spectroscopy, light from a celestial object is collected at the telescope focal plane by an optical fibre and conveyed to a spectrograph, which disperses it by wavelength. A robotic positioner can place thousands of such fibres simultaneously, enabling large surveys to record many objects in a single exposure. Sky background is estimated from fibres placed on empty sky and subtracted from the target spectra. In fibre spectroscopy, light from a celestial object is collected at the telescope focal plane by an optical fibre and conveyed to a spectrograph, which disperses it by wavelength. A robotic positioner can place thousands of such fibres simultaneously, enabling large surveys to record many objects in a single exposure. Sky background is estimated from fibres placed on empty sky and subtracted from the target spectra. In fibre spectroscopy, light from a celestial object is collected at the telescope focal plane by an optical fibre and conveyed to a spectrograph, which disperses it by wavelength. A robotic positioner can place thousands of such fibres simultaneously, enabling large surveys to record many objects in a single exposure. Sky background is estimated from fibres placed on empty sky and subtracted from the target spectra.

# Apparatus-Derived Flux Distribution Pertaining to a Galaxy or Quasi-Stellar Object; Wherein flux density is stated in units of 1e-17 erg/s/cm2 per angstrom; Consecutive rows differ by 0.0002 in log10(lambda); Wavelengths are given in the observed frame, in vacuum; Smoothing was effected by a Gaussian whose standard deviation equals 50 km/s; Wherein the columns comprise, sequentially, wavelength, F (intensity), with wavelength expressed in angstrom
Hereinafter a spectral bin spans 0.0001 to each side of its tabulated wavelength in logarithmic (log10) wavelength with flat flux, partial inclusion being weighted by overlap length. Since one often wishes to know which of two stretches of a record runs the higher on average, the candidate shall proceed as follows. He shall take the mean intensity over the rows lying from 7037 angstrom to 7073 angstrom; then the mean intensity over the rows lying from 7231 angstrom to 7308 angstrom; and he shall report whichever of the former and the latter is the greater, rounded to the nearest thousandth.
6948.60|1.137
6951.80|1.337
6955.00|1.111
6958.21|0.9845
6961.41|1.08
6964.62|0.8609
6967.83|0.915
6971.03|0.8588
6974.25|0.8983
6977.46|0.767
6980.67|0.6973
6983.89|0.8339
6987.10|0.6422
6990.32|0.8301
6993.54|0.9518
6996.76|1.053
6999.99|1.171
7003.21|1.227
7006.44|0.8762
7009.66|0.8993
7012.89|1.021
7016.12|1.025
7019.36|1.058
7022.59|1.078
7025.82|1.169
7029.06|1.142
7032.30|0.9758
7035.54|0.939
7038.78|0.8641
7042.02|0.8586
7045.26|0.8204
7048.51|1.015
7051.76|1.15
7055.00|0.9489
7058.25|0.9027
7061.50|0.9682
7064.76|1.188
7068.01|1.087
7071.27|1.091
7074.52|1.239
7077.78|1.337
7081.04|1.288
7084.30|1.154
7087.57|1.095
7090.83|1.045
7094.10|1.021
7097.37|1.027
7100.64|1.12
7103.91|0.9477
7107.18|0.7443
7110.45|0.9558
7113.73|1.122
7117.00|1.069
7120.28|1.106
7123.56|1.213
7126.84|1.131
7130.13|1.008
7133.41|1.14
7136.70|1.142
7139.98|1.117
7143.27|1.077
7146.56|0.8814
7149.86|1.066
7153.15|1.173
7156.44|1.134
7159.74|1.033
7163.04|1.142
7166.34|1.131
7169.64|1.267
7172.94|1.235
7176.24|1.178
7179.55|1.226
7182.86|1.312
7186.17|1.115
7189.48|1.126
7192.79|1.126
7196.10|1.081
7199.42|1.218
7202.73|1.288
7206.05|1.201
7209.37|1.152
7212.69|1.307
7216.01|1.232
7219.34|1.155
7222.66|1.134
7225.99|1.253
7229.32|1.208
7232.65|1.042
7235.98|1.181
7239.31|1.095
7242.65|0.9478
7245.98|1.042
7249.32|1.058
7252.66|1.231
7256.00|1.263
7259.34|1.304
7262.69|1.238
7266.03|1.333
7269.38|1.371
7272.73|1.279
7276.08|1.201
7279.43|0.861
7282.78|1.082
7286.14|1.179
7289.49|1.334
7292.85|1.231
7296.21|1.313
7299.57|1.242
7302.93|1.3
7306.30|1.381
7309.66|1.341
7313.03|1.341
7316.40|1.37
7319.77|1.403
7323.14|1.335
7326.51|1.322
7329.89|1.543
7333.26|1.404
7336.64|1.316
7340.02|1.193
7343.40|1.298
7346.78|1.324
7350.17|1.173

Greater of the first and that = 1.196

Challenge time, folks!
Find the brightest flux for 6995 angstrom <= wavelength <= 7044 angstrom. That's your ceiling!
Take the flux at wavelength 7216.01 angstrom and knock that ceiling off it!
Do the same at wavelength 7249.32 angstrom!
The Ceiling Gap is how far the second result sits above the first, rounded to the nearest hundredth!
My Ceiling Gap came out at -0.17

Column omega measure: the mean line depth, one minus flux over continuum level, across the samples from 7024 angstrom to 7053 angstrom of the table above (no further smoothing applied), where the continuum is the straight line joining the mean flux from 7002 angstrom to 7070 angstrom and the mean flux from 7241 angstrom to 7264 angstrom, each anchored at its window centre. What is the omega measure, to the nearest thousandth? 0.019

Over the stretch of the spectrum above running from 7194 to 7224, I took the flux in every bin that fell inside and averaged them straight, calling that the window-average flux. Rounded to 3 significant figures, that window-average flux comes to 1.20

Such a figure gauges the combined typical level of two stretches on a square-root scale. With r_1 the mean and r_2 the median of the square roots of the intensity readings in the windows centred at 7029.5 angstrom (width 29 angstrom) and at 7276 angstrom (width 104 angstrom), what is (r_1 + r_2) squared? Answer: 4.51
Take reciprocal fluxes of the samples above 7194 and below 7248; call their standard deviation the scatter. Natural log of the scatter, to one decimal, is -2.6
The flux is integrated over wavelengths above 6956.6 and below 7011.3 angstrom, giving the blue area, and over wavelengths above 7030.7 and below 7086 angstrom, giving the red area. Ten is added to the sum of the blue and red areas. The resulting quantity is 118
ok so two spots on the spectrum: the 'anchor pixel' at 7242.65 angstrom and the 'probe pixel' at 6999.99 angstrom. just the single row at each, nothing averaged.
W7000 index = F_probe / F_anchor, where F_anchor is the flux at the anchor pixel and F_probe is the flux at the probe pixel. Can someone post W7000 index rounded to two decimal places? 1.24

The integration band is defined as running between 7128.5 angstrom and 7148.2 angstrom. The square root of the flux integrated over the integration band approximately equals 4.6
